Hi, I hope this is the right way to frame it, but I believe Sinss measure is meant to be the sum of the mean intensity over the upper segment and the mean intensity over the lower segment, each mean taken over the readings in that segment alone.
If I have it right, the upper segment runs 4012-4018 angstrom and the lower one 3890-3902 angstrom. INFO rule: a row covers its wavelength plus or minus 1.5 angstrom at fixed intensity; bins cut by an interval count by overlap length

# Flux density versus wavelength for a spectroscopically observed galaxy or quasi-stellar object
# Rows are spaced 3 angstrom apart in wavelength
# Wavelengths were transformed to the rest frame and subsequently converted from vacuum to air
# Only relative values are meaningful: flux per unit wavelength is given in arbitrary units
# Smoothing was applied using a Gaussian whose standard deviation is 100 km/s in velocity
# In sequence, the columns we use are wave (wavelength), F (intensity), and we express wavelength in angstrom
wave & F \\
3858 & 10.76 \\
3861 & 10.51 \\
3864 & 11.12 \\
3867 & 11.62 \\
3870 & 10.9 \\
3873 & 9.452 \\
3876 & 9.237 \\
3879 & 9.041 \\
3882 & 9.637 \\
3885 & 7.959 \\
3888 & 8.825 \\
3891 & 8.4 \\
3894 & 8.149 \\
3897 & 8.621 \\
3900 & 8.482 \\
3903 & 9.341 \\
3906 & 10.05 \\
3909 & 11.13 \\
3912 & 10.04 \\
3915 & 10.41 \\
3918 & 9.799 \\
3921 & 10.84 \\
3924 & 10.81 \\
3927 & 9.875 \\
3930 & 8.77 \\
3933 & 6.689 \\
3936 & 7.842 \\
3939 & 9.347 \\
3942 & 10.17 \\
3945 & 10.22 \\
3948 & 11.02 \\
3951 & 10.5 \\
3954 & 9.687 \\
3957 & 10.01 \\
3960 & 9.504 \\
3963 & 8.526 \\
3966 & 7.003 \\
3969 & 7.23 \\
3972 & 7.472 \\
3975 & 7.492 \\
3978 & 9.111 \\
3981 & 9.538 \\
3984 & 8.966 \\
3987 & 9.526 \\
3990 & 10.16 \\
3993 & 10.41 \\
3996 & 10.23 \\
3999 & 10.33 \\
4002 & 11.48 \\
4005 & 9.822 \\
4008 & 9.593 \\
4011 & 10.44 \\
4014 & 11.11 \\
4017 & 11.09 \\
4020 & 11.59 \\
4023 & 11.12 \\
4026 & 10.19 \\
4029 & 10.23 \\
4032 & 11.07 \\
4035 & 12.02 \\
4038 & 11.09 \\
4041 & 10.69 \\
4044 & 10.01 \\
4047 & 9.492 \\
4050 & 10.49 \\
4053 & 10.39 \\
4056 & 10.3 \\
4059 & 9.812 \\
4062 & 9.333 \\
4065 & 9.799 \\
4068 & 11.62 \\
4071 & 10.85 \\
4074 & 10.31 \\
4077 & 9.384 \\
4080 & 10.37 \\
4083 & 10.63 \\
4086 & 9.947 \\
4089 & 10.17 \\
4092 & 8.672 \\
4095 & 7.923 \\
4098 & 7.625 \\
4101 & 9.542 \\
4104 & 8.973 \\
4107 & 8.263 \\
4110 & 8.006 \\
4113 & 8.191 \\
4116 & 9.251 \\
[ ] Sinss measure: 19.5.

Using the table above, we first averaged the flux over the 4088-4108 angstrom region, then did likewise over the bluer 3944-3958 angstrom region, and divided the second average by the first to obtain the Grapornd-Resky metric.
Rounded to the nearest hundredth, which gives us 1.18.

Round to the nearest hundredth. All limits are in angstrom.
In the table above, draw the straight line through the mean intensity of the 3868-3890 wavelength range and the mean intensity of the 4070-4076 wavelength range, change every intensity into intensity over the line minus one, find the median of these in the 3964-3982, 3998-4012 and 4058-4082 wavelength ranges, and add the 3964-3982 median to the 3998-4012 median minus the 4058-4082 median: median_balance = -0.18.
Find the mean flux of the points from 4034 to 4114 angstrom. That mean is 9.8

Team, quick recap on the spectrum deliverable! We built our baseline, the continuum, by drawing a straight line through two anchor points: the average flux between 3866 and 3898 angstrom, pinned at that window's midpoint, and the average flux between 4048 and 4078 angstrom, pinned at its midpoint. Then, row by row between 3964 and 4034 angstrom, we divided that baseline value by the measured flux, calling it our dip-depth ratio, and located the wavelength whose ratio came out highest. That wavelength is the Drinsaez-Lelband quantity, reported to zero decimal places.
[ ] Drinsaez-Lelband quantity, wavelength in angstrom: 3966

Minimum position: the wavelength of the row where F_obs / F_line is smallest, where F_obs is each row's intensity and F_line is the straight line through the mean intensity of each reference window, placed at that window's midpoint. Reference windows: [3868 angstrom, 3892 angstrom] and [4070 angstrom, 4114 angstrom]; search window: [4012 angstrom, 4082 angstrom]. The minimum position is 4062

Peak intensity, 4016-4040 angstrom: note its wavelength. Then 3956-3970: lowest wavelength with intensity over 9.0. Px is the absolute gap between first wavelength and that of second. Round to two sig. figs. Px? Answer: 78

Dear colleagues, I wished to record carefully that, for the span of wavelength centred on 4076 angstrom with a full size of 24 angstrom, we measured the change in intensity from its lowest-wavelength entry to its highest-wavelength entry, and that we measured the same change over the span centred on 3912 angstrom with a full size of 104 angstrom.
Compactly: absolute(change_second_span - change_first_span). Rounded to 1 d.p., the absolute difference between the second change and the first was 2.1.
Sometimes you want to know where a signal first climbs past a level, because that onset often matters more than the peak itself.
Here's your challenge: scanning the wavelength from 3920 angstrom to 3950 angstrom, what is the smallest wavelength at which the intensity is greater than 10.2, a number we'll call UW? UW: 3921 angstrom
